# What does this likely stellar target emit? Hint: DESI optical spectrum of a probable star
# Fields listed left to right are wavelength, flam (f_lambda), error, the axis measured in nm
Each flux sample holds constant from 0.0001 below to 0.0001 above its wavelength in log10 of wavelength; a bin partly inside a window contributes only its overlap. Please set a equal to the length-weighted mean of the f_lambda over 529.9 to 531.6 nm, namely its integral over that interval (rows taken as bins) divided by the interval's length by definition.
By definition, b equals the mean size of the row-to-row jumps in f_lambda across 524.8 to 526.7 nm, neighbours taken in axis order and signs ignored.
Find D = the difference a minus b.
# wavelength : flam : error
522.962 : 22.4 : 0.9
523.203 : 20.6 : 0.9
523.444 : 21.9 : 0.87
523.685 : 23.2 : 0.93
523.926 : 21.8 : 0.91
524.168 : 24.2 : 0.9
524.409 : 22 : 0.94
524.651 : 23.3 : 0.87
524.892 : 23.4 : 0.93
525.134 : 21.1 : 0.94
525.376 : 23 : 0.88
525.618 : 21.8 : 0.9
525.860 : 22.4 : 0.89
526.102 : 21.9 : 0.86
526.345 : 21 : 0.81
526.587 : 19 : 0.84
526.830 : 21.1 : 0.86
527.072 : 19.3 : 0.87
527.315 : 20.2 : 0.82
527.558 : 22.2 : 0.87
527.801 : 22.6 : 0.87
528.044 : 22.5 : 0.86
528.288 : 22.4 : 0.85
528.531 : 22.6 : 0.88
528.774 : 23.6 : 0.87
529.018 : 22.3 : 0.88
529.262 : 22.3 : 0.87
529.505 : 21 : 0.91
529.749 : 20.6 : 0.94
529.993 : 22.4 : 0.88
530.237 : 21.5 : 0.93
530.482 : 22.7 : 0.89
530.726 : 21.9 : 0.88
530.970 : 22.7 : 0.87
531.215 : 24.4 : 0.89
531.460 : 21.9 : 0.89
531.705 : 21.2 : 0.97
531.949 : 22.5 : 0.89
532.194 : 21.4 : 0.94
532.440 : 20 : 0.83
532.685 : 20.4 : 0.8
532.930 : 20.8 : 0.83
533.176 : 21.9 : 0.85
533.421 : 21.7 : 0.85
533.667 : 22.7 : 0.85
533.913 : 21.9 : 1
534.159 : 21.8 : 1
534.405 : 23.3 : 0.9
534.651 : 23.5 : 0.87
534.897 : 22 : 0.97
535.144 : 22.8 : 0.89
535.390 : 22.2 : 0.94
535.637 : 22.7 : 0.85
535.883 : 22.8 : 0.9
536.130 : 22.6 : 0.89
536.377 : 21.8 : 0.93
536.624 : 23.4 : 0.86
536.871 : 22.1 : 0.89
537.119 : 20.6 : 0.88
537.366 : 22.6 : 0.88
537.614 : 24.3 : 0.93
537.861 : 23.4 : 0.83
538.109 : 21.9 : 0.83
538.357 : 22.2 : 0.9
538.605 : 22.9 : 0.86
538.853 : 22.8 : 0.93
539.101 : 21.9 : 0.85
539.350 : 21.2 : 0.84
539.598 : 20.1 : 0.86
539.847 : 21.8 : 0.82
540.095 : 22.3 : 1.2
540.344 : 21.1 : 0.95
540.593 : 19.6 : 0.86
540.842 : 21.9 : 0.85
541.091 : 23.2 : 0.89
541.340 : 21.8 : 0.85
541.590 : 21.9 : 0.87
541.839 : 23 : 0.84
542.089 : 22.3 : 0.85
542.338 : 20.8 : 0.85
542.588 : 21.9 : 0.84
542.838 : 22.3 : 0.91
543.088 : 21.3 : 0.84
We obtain 21.1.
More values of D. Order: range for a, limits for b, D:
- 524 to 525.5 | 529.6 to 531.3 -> 21.6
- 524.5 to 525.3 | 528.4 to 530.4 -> 21.6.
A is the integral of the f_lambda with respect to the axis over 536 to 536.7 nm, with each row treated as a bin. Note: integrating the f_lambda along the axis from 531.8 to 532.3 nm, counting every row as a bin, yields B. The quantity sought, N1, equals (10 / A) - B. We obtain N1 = -10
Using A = 16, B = 11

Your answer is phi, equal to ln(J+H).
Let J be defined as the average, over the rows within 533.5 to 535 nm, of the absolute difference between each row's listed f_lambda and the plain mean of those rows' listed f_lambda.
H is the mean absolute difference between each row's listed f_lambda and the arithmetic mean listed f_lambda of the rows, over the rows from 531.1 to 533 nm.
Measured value 0.50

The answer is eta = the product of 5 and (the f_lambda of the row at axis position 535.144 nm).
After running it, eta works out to 114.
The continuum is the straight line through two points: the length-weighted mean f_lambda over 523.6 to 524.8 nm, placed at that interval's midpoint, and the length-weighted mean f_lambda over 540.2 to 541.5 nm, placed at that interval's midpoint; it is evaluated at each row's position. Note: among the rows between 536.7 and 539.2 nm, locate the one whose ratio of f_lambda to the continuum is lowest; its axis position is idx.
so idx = 537.119 nm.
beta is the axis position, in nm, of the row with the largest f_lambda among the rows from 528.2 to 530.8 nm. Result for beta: 528.774 nm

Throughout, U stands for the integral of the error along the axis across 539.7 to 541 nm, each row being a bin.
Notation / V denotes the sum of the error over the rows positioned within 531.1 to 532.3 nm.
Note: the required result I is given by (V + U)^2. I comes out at 33.6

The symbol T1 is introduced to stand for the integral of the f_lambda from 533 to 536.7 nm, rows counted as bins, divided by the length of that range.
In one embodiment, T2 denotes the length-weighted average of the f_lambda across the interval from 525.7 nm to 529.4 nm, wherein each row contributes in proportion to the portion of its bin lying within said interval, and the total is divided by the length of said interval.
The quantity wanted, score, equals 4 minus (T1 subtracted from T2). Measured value 4.7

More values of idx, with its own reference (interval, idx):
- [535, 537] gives 536.377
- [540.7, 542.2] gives 541.340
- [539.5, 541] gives 540.593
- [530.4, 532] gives 531.705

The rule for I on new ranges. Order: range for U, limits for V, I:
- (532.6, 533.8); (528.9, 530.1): 30.1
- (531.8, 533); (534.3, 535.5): 31.4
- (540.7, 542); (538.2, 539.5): 30.2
